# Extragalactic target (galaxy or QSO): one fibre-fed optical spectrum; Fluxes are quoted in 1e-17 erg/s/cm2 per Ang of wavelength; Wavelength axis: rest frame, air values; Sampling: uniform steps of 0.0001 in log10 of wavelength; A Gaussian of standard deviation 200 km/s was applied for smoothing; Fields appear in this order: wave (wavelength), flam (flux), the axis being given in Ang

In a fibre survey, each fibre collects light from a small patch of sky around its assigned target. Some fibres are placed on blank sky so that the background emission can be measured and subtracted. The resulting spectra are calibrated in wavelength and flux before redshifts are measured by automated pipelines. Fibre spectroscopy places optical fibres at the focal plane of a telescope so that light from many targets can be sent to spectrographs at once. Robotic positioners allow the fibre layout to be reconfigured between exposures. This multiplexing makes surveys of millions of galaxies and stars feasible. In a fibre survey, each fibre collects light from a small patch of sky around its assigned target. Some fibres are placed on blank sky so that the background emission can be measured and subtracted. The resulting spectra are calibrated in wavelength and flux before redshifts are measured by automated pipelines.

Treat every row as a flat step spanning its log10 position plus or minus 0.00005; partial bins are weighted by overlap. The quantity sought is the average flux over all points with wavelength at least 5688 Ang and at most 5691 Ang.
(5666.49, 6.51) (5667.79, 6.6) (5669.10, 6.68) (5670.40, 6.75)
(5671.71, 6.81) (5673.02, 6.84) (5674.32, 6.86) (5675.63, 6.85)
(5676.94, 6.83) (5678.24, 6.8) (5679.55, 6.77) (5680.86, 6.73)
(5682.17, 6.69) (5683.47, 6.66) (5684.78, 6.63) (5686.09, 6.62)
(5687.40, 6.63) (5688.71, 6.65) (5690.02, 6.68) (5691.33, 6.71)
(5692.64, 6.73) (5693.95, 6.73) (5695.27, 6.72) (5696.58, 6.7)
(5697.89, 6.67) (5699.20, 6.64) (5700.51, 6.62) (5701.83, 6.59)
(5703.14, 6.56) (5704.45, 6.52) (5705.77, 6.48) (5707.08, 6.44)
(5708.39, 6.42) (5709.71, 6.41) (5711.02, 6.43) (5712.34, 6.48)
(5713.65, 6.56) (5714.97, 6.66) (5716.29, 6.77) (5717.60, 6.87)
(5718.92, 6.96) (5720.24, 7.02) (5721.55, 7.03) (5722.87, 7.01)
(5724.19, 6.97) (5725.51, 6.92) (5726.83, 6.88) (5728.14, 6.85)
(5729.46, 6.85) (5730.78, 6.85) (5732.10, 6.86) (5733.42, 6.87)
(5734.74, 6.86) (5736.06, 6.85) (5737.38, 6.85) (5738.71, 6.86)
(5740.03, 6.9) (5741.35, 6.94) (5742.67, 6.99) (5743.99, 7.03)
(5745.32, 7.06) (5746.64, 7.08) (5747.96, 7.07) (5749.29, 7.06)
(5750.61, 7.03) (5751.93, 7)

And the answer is 6.67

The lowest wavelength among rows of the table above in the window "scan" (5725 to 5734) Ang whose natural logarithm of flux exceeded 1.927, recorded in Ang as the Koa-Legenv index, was 5725.51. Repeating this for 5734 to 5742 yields 5740.03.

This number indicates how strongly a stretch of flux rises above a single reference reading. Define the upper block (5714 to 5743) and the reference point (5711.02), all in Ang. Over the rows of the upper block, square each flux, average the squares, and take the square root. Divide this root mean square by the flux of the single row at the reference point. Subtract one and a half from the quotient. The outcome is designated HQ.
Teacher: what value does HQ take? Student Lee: -0.43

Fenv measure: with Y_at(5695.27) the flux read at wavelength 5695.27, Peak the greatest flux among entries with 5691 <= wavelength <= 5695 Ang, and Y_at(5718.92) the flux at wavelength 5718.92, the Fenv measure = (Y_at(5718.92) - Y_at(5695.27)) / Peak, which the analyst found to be 0.04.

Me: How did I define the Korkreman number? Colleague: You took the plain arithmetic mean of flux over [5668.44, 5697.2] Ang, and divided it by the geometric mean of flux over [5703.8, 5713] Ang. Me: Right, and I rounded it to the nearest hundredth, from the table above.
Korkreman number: 1.04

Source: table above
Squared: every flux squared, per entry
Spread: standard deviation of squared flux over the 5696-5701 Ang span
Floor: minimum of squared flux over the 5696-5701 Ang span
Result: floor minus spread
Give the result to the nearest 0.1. 43.4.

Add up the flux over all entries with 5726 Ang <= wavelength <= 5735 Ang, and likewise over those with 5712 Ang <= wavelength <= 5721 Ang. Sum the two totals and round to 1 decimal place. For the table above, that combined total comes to 95.3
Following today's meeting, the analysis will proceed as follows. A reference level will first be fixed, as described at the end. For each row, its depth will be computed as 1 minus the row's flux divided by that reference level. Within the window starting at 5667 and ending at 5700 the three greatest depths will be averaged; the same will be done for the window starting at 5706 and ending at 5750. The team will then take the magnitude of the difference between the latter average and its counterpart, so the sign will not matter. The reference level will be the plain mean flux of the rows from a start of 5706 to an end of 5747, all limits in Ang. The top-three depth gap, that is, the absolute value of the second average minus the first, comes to 0.029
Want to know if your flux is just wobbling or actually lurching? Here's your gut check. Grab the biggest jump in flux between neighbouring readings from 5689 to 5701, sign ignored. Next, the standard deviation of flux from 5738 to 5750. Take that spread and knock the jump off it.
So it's 0.05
